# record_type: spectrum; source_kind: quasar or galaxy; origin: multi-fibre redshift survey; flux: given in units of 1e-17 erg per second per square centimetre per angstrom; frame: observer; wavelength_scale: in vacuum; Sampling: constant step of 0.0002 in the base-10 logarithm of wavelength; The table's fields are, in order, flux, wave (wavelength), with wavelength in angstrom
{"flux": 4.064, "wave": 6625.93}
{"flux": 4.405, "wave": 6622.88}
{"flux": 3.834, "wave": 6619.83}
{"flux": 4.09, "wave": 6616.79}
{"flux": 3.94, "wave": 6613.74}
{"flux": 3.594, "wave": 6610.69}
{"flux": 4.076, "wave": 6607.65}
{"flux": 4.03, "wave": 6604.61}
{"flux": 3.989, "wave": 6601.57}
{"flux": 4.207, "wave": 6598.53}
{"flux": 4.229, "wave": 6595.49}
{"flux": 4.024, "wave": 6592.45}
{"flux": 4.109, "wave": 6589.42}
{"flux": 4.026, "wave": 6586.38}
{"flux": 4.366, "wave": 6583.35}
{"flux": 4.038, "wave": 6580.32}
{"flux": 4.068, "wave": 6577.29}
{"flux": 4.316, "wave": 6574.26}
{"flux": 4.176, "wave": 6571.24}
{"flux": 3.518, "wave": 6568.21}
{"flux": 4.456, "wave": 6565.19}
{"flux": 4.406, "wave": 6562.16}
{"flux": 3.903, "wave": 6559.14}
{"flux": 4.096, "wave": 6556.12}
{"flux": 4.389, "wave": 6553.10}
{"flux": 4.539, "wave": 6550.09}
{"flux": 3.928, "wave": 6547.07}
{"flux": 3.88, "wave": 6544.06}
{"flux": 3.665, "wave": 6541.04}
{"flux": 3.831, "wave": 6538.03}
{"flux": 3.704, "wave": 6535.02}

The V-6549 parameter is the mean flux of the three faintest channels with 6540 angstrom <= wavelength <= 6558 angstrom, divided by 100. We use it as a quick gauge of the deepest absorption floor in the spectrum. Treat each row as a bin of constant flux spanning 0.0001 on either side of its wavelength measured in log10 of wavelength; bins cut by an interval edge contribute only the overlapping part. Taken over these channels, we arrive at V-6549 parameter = 0.0382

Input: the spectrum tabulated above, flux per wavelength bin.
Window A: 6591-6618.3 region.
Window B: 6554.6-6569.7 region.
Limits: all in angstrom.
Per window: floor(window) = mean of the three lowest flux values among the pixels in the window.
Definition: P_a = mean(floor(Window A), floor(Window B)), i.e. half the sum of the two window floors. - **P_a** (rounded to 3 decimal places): 3.840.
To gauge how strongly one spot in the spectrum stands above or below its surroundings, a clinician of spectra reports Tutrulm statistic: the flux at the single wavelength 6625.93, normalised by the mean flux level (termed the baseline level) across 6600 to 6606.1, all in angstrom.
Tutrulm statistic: 1.01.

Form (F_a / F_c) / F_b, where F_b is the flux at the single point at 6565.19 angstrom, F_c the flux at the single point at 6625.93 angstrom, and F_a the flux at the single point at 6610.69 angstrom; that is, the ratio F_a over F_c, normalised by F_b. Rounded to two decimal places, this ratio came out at 0.20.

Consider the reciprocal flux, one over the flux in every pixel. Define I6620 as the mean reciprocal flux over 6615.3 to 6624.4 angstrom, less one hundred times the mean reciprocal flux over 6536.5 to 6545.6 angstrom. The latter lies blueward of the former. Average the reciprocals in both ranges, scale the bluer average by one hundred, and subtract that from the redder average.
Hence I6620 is -26.1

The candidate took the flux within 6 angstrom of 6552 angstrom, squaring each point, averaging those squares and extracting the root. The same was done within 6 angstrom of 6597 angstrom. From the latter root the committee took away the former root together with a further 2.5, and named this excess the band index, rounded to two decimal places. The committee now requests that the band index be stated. -2.63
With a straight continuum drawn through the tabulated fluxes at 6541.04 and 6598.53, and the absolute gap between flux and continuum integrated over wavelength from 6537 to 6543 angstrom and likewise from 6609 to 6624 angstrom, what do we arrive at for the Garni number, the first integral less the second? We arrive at -5.6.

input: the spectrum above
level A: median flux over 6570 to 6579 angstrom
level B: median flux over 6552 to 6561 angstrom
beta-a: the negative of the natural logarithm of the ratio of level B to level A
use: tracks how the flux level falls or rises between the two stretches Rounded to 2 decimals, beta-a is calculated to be 0.02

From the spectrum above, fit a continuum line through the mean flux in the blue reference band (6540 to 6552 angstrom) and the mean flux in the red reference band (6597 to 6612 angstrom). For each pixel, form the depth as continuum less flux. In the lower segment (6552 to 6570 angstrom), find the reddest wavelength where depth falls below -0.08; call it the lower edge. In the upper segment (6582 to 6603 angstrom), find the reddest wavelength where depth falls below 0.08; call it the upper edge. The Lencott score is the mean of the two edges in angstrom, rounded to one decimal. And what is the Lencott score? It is 6583.4 angstrom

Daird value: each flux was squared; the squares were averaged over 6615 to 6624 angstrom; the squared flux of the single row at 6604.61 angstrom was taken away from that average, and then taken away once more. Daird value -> -16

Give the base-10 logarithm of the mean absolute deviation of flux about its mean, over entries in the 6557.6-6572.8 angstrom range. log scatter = -0.52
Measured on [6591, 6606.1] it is -1.01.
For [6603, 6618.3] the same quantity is -0.84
